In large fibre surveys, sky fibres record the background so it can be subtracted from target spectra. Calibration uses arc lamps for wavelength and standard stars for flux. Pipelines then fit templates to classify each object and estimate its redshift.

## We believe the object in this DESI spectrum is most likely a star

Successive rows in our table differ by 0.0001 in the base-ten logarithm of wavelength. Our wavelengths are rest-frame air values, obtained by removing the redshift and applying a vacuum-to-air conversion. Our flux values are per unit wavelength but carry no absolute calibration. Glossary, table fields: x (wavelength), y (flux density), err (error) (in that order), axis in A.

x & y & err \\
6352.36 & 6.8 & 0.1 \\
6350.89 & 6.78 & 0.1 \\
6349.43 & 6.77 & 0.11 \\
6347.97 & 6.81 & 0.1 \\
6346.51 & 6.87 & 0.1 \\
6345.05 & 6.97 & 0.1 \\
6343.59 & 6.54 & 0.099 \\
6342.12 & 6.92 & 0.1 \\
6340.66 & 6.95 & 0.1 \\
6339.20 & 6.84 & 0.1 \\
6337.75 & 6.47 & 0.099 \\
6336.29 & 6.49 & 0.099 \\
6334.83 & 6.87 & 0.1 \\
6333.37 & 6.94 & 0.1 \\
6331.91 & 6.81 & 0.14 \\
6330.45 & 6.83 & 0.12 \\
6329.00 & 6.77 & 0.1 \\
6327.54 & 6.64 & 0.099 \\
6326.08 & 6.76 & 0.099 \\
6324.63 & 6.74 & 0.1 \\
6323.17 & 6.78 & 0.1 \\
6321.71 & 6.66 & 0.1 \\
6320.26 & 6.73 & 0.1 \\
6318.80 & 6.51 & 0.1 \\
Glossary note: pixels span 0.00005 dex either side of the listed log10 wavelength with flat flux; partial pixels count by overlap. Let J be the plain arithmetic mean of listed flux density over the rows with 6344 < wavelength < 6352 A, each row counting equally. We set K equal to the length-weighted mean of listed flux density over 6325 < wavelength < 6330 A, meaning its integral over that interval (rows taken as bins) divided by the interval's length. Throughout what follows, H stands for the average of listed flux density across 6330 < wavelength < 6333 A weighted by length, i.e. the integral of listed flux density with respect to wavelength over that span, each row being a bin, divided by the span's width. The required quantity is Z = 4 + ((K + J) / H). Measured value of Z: 5.990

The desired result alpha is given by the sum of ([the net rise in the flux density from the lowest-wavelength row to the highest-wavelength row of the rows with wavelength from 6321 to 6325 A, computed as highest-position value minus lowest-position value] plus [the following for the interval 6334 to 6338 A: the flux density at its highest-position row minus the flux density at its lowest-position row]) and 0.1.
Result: -0.22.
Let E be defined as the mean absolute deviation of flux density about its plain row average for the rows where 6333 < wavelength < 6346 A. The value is 0.18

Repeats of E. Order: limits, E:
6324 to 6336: 0.07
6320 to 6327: 0.03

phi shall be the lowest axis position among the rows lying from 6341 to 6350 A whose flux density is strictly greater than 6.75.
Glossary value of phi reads 6342.12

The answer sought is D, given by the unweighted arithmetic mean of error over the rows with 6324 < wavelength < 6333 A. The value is 0.110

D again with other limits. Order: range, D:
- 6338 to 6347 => 0.100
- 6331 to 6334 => 0.120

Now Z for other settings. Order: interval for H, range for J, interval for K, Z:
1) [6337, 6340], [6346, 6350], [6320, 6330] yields 6.028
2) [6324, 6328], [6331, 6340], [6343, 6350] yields 6.014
